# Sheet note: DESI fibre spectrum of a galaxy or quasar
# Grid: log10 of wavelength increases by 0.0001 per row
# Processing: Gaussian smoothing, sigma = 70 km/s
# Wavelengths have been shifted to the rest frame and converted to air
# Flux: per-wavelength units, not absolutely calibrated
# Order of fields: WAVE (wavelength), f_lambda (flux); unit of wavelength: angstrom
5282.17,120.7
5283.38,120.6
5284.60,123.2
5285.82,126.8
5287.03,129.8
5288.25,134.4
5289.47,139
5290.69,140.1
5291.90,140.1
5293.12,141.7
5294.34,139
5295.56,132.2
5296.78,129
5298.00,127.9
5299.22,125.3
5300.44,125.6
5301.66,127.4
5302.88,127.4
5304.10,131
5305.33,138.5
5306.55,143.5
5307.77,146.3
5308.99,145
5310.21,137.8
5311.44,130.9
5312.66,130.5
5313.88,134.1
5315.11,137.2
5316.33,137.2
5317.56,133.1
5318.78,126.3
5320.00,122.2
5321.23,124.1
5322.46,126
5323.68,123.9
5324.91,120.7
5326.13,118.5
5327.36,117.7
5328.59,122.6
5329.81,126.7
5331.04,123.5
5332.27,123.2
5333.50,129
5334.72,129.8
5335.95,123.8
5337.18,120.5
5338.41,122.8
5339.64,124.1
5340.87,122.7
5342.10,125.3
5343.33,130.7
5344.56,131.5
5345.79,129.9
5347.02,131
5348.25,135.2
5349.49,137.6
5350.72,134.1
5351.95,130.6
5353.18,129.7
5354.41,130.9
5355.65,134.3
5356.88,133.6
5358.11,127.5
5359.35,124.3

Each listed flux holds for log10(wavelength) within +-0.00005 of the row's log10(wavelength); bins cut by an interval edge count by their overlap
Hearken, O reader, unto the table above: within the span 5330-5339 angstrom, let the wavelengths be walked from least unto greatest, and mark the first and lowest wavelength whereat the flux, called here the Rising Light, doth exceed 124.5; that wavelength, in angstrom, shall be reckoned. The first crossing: 5333.50 angstrom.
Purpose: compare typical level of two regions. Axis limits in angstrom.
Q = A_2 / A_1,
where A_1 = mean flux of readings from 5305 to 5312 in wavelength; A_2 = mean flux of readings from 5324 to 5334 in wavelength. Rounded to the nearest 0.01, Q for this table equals 0.87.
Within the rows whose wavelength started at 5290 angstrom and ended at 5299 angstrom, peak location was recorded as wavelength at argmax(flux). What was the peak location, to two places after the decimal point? 5293.12 angstrom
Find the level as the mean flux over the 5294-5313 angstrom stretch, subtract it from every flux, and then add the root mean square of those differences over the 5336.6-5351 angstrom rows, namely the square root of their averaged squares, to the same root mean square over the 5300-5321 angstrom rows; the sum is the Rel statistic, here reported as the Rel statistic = 14.0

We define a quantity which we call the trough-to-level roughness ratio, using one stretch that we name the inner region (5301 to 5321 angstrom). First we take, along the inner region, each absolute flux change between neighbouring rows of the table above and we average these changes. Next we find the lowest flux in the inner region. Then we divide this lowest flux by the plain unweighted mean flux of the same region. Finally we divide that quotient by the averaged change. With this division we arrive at 0.242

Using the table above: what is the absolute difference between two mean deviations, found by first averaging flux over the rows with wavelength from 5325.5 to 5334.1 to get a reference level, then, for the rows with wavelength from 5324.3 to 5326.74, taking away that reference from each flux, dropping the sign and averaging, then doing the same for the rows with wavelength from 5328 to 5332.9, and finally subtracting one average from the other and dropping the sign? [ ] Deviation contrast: 2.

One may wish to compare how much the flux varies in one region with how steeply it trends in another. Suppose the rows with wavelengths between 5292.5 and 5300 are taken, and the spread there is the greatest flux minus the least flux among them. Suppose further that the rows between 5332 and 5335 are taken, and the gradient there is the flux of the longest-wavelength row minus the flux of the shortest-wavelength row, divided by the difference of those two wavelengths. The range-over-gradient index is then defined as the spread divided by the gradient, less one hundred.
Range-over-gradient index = -94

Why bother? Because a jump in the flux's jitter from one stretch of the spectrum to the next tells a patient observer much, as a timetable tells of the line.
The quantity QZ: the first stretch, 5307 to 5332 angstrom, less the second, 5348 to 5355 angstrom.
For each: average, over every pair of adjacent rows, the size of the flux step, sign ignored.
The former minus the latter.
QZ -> 1.0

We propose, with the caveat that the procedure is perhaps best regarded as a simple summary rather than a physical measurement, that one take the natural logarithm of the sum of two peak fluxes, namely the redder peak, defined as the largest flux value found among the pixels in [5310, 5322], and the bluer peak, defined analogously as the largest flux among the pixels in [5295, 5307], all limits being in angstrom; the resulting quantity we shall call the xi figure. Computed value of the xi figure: 5.64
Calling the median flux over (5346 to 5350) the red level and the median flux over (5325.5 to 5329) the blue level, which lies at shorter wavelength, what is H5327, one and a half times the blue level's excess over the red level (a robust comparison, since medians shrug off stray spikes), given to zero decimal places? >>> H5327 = -25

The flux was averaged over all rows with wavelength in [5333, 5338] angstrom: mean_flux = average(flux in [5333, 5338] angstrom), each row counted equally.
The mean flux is 126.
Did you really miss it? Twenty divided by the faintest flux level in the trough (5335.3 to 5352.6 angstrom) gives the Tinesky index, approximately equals 0.166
